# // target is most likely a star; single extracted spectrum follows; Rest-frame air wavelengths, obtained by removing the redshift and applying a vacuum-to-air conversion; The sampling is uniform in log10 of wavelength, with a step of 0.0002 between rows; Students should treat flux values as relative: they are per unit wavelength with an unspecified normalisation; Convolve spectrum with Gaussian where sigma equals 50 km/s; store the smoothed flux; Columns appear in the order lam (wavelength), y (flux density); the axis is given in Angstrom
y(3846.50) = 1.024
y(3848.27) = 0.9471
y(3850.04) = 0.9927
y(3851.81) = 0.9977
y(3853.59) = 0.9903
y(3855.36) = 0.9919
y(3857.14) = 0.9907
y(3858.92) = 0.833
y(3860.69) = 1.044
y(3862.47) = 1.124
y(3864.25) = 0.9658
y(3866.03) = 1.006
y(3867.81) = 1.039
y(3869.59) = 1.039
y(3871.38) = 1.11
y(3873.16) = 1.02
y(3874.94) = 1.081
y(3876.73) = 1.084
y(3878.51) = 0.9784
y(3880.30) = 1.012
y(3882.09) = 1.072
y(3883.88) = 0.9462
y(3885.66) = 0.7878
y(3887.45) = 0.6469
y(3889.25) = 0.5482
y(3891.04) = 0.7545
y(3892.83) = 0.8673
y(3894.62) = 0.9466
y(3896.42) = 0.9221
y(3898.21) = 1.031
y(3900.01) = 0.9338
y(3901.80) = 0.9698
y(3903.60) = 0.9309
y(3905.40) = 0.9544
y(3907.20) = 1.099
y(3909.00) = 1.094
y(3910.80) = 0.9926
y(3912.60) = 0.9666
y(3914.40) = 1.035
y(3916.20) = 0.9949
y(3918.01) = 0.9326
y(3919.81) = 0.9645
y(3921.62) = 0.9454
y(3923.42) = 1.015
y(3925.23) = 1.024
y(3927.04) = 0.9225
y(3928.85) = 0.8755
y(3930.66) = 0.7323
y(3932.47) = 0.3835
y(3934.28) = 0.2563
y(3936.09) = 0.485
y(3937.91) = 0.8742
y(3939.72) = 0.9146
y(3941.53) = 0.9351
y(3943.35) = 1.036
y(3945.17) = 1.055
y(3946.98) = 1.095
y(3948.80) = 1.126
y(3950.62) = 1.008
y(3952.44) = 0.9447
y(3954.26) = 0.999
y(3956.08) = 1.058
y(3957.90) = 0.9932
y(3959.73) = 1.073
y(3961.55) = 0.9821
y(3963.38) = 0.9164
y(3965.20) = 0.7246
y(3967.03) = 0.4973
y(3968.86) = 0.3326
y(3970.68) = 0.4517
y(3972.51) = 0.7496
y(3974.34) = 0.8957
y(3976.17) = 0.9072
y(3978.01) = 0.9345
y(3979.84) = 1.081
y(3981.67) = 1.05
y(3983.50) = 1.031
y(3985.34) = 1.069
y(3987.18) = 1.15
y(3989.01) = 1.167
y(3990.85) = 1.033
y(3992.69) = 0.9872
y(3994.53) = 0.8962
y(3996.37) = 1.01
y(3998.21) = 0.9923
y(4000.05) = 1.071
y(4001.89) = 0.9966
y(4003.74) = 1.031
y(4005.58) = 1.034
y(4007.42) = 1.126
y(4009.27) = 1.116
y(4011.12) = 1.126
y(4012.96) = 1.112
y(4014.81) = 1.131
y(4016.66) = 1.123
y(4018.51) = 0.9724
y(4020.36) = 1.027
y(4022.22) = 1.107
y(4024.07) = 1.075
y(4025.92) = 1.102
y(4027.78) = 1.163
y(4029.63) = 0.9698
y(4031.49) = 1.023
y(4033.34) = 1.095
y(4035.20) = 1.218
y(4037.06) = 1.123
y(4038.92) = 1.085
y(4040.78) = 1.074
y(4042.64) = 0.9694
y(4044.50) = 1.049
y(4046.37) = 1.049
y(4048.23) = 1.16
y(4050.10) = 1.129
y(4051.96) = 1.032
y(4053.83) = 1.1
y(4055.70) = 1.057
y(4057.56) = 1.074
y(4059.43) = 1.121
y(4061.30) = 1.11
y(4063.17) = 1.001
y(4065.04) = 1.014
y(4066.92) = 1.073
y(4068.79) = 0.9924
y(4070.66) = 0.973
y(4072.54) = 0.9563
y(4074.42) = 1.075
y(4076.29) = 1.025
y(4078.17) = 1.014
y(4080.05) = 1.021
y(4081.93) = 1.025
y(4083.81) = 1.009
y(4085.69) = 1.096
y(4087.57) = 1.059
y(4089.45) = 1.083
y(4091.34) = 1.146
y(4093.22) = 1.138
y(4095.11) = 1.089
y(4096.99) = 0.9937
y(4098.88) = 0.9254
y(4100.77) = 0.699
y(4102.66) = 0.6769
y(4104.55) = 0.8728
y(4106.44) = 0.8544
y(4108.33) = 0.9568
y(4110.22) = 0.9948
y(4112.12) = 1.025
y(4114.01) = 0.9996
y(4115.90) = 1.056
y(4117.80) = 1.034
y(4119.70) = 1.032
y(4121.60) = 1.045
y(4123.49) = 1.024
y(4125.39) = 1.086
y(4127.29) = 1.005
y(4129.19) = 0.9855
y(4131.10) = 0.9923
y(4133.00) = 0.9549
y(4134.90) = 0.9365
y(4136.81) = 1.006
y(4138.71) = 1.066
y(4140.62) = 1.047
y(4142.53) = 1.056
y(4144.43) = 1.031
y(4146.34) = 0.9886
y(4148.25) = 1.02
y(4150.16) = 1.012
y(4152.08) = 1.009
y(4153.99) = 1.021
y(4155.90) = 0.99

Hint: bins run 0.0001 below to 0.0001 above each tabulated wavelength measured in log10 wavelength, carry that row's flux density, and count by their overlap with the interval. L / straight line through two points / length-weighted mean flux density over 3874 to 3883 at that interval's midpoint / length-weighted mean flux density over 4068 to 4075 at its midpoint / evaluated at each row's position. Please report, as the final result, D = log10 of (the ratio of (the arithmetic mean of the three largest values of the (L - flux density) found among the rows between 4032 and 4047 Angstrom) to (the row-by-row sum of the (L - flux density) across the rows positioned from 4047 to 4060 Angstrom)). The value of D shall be -1.51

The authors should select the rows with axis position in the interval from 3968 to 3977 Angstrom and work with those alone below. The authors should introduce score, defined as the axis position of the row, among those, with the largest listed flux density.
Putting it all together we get 3976.17 Angstrom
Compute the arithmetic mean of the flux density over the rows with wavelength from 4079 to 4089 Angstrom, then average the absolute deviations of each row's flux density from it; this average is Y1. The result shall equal 0.028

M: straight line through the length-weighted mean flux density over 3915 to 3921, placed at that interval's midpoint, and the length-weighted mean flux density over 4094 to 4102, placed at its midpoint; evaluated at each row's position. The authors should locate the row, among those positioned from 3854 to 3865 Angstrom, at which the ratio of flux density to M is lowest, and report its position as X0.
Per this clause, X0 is 3858.92 Angstrom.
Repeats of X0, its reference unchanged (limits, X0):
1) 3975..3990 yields 3976.17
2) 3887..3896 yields 3889.25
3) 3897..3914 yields 3903.60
